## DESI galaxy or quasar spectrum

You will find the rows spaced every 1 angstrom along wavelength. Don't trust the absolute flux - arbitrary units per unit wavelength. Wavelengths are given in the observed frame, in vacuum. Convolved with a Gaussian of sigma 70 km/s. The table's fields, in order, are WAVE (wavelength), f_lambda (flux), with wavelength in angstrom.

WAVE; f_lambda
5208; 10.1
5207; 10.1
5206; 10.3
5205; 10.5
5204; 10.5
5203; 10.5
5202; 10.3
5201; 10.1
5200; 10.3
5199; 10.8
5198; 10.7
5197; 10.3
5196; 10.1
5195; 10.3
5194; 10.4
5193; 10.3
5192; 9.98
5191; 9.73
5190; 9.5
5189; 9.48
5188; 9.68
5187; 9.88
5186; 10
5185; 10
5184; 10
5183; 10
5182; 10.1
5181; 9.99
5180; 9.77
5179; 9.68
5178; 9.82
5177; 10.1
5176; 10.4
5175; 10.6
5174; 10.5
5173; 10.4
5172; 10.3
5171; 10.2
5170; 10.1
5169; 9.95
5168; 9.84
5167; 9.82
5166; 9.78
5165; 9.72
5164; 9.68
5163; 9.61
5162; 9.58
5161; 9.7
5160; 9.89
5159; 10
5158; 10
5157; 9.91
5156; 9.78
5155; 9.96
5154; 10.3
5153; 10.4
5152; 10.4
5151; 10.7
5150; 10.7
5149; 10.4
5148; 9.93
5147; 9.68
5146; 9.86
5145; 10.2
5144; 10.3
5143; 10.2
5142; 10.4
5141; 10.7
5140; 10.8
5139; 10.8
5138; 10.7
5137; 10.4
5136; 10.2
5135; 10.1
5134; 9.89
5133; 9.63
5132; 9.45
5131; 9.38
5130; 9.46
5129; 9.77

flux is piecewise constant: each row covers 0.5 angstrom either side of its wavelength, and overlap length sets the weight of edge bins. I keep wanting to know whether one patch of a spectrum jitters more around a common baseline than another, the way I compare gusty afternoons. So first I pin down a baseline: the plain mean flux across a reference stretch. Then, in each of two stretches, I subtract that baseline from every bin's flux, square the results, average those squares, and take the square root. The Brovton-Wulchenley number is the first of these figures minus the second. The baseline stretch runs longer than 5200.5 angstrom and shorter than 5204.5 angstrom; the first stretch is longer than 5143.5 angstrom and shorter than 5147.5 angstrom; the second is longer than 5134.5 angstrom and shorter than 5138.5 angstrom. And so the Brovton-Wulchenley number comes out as 0.19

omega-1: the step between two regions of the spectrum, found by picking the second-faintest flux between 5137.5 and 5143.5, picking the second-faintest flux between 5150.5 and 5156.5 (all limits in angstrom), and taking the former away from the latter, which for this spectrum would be -0.44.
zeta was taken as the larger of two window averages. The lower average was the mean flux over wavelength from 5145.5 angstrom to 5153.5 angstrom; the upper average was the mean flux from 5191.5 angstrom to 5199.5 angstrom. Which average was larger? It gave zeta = 10.4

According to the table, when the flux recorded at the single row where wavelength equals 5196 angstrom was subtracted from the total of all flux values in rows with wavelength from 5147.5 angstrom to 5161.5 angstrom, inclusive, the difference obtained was 132.0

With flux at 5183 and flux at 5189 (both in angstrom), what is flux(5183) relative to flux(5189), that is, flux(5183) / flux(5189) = 1.05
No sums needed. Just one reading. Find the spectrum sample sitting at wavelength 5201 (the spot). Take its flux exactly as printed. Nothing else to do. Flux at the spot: 10.1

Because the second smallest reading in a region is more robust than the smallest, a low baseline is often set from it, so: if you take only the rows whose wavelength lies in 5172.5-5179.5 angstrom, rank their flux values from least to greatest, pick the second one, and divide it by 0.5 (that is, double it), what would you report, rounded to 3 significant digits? 19.6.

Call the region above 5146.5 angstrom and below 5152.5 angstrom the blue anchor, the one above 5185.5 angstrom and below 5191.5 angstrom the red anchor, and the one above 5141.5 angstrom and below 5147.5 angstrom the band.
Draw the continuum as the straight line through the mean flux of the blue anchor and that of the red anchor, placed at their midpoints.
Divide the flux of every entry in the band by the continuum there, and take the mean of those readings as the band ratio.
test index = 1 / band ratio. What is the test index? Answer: 1.03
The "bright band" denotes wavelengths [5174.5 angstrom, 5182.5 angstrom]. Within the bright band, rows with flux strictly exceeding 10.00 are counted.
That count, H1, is 4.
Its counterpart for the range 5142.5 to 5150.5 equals 5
